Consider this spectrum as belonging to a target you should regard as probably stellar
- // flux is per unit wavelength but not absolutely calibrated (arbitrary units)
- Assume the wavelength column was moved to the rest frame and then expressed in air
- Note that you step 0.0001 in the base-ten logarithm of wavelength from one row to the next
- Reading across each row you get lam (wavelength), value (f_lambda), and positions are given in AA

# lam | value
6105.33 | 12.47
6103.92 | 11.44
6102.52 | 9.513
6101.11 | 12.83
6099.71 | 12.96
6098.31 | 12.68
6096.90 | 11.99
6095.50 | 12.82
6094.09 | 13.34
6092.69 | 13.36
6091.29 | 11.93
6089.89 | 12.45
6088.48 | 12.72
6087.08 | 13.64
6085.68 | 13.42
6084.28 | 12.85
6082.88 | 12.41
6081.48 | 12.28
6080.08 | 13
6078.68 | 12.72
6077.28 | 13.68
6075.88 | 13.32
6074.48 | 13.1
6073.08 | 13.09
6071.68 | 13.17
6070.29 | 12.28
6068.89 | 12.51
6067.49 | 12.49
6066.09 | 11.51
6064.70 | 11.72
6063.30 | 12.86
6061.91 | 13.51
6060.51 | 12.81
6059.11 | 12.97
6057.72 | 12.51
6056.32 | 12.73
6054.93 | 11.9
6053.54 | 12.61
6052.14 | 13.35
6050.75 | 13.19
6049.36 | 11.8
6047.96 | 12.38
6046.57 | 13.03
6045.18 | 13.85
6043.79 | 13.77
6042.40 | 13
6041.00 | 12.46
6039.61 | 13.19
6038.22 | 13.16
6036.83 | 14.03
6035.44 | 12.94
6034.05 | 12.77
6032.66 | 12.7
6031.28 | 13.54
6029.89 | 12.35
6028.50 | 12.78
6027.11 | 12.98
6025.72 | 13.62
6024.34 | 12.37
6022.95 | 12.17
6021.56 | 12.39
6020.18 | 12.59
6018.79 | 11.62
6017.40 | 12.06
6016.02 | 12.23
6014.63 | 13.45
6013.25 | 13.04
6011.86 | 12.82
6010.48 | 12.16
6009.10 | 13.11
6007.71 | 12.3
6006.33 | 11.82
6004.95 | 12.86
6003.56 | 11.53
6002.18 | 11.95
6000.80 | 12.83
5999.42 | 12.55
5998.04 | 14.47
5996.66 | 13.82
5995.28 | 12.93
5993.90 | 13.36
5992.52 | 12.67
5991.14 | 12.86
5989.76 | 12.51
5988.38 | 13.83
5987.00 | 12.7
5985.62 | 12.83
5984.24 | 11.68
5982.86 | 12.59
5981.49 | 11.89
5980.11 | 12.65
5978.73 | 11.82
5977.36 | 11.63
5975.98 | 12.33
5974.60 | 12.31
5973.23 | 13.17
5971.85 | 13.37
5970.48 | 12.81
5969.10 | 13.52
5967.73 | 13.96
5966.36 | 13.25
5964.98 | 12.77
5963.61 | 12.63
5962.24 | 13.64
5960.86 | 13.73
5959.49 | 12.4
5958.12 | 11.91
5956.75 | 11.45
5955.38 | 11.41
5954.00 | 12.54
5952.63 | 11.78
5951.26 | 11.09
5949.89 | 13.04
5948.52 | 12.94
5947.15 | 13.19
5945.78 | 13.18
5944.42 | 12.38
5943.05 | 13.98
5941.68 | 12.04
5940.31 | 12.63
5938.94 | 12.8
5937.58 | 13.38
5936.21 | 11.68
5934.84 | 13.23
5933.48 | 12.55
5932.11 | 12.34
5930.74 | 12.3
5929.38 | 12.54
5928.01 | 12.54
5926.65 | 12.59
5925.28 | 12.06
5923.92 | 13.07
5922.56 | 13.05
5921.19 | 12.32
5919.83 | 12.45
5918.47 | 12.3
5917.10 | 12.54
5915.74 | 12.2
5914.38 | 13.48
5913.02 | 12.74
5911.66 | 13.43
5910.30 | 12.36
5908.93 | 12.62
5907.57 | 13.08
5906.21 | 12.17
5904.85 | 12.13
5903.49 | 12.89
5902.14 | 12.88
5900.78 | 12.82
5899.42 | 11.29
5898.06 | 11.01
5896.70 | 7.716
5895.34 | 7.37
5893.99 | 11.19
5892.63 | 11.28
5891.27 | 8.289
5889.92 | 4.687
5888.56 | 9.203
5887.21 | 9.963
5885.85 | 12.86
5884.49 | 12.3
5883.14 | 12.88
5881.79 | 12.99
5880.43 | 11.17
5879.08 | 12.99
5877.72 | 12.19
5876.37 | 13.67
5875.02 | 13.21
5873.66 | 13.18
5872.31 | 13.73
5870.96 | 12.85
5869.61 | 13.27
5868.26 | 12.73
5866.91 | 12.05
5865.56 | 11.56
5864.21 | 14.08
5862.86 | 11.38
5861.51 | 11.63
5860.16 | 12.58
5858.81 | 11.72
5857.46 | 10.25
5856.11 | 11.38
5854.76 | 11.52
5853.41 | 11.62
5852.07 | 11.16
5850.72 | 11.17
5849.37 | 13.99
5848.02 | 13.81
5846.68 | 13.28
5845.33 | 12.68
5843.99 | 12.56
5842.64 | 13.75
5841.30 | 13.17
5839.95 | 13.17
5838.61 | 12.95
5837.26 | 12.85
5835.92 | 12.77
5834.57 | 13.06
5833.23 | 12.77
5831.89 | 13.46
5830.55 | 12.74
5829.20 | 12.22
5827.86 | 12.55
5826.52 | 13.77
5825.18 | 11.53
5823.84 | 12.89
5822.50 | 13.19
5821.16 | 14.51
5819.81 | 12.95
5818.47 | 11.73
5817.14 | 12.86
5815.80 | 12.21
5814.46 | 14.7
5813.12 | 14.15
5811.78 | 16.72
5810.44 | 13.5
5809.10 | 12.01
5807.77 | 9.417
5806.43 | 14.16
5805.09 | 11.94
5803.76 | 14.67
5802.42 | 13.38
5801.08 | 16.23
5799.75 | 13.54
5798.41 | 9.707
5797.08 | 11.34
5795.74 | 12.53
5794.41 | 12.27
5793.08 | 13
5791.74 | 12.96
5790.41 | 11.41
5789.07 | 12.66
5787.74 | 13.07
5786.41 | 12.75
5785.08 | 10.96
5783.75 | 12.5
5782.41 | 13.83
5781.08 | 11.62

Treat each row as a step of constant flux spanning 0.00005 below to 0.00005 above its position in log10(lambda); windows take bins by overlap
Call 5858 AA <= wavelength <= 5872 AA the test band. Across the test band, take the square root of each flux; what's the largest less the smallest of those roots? 0.38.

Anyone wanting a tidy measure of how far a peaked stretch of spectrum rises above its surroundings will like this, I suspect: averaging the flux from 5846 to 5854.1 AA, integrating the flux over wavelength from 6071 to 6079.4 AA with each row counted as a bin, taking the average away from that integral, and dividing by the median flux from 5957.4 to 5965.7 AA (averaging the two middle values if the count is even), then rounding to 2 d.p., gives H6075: 7.73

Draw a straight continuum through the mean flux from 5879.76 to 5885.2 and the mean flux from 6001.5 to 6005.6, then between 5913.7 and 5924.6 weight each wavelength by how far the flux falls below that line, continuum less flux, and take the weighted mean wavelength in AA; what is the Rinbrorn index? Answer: 5919.4 AA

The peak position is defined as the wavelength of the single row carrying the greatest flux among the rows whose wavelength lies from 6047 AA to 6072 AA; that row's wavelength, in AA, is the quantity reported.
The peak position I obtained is 6061.91 AA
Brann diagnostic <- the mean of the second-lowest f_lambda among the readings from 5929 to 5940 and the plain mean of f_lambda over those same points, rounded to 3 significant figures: 12.5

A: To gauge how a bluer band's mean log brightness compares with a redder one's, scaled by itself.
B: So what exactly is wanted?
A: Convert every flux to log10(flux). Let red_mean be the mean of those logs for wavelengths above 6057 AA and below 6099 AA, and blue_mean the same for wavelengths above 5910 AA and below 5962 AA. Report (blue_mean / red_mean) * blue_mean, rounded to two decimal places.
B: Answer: 1.09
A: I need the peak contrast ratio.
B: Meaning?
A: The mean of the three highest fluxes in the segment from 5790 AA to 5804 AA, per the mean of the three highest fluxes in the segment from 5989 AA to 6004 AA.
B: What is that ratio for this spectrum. 1.07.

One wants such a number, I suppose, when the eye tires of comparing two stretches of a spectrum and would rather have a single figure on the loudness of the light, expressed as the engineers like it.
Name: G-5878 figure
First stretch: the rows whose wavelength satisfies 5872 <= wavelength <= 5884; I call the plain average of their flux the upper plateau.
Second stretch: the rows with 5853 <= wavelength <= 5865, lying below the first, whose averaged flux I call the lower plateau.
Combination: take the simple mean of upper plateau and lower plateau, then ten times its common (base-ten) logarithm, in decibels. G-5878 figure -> 10.9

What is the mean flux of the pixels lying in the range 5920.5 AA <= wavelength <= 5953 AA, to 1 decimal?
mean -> 12.6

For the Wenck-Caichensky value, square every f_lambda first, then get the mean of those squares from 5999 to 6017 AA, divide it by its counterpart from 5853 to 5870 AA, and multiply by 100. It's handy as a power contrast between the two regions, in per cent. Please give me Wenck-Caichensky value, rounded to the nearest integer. 109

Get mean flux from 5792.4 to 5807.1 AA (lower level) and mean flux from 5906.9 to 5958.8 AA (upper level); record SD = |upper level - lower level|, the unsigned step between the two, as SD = 0.42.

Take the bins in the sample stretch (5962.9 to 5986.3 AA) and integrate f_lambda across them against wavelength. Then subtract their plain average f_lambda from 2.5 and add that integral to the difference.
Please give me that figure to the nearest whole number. 286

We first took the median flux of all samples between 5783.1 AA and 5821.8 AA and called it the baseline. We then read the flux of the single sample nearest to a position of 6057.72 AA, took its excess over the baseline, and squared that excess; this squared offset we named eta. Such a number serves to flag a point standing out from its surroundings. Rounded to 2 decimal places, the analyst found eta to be 0.12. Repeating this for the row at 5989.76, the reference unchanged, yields 0.12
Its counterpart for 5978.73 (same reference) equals 1.08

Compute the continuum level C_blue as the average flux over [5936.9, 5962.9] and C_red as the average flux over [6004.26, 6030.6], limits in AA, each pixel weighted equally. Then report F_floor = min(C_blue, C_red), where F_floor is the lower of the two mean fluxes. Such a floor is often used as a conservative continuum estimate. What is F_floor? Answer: 12.6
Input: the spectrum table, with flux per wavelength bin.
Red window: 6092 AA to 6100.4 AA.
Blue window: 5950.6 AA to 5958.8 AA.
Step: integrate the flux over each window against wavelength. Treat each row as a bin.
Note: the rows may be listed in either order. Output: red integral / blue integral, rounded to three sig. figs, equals 1.13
